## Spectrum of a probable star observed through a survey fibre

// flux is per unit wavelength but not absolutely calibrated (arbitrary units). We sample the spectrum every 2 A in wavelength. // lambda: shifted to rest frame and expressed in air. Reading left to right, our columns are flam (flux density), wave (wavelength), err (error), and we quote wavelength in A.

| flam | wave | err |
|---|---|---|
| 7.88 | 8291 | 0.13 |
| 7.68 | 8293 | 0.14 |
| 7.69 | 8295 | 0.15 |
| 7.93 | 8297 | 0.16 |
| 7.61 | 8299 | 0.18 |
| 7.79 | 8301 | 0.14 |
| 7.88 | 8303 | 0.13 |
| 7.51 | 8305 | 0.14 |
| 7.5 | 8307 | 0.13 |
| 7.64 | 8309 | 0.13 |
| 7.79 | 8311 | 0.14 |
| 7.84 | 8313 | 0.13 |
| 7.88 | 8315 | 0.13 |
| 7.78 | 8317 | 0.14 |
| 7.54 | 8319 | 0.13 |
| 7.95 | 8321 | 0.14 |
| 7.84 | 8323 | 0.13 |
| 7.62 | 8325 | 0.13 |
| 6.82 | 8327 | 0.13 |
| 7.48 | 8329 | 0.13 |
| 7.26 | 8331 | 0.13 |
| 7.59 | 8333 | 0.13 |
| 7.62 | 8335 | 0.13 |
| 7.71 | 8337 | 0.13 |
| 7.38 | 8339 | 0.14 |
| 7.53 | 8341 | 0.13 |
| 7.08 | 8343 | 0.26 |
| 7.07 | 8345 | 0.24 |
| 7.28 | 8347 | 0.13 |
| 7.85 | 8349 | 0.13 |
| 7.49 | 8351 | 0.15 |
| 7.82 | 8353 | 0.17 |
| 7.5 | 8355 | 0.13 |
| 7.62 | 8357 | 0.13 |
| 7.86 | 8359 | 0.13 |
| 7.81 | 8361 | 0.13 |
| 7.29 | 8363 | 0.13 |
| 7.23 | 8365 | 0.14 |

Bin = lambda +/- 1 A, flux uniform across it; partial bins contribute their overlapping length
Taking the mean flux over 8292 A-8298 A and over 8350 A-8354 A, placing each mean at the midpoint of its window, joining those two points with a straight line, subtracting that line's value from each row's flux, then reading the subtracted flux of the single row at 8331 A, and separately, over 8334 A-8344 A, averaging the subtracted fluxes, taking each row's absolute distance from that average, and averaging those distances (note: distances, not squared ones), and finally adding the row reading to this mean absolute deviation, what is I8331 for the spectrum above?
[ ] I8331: -0.25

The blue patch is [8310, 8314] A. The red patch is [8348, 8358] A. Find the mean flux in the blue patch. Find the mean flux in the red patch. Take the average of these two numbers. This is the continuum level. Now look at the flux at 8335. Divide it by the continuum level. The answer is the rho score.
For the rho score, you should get 0.99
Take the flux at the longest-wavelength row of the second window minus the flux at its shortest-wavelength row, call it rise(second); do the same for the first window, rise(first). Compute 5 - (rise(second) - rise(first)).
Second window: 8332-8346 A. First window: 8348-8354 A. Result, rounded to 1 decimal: 5.5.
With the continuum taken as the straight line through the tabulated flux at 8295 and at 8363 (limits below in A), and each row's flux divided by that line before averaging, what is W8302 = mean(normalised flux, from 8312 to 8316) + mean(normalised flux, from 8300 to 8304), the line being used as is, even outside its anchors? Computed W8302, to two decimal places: 2.06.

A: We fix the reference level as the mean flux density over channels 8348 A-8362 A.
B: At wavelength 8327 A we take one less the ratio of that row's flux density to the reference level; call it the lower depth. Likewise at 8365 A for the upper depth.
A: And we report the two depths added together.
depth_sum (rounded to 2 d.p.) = 0.18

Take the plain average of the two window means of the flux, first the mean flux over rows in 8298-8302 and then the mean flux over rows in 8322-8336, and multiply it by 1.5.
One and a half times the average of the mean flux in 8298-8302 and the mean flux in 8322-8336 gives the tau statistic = 11.4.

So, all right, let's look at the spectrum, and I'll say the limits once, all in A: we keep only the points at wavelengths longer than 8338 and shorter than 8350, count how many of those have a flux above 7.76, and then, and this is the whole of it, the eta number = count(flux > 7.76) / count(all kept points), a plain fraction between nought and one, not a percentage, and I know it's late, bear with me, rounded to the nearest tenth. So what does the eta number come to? 0.2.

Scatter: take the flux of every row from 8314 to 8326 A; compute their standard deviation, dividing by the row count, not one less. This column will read 0.14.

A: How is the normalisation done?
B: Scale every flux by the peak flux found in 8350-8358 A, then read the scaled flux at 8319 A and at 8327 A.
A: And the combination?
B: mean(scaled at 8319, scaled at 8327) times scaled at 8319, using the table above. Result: 0.89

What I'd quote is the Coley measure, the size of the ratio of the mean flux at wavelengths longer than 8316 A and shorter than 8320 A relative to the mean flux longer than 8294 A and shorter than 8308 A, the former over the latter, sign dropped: 0.99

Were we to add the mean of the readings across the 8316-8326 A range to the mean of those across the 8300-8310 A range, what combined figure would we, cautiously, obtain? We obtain 15.4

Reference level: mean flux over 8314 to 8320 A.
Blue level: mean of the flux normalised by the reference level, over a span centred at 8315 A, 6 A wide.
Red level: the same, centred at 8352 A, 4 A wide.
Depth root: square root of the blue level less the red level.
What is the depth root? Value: 0.15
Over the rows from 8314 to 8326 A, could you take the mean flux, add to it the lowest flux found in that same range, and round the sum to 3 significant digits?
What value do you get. 15.3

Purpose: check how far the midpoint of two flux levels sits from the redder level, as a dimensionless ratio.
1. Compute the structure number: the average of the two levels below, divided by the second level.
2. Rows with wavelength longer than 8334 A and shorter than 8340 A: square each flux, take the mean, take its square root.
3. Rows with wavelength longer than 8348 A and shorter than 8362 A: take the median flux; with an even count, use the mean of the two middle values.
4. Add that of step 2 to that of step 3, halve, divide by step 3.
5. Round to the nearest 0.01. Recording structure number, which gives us 0.98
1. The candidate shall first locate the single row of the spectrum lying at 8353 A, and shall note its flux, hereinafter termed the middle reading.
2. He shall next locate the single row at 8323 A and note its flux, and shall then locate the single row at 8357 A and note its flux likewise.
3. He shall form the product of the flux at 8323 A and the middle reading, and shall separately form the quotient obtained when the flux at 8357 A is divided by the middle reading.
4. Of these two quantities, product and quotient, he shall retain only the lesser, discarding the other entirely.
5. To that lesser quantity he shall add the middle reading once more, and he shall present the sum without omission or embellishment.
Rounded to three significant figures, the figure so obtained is 8.79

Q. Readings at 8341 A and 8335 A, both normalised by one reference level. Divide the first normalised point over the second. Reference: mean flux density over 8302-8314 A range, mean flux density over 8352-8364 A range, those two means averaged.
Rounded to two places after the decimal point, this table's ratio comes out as 0.99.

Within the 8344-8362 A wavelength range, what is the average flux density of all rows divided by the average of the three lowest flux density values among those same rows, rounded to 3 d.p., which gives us 1.042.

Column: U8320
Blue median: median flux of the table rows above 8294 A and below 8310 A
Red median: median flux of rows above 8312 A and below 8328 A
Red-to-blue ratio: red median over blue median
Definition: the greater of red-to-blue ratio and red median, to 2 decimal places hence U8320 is 7.81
